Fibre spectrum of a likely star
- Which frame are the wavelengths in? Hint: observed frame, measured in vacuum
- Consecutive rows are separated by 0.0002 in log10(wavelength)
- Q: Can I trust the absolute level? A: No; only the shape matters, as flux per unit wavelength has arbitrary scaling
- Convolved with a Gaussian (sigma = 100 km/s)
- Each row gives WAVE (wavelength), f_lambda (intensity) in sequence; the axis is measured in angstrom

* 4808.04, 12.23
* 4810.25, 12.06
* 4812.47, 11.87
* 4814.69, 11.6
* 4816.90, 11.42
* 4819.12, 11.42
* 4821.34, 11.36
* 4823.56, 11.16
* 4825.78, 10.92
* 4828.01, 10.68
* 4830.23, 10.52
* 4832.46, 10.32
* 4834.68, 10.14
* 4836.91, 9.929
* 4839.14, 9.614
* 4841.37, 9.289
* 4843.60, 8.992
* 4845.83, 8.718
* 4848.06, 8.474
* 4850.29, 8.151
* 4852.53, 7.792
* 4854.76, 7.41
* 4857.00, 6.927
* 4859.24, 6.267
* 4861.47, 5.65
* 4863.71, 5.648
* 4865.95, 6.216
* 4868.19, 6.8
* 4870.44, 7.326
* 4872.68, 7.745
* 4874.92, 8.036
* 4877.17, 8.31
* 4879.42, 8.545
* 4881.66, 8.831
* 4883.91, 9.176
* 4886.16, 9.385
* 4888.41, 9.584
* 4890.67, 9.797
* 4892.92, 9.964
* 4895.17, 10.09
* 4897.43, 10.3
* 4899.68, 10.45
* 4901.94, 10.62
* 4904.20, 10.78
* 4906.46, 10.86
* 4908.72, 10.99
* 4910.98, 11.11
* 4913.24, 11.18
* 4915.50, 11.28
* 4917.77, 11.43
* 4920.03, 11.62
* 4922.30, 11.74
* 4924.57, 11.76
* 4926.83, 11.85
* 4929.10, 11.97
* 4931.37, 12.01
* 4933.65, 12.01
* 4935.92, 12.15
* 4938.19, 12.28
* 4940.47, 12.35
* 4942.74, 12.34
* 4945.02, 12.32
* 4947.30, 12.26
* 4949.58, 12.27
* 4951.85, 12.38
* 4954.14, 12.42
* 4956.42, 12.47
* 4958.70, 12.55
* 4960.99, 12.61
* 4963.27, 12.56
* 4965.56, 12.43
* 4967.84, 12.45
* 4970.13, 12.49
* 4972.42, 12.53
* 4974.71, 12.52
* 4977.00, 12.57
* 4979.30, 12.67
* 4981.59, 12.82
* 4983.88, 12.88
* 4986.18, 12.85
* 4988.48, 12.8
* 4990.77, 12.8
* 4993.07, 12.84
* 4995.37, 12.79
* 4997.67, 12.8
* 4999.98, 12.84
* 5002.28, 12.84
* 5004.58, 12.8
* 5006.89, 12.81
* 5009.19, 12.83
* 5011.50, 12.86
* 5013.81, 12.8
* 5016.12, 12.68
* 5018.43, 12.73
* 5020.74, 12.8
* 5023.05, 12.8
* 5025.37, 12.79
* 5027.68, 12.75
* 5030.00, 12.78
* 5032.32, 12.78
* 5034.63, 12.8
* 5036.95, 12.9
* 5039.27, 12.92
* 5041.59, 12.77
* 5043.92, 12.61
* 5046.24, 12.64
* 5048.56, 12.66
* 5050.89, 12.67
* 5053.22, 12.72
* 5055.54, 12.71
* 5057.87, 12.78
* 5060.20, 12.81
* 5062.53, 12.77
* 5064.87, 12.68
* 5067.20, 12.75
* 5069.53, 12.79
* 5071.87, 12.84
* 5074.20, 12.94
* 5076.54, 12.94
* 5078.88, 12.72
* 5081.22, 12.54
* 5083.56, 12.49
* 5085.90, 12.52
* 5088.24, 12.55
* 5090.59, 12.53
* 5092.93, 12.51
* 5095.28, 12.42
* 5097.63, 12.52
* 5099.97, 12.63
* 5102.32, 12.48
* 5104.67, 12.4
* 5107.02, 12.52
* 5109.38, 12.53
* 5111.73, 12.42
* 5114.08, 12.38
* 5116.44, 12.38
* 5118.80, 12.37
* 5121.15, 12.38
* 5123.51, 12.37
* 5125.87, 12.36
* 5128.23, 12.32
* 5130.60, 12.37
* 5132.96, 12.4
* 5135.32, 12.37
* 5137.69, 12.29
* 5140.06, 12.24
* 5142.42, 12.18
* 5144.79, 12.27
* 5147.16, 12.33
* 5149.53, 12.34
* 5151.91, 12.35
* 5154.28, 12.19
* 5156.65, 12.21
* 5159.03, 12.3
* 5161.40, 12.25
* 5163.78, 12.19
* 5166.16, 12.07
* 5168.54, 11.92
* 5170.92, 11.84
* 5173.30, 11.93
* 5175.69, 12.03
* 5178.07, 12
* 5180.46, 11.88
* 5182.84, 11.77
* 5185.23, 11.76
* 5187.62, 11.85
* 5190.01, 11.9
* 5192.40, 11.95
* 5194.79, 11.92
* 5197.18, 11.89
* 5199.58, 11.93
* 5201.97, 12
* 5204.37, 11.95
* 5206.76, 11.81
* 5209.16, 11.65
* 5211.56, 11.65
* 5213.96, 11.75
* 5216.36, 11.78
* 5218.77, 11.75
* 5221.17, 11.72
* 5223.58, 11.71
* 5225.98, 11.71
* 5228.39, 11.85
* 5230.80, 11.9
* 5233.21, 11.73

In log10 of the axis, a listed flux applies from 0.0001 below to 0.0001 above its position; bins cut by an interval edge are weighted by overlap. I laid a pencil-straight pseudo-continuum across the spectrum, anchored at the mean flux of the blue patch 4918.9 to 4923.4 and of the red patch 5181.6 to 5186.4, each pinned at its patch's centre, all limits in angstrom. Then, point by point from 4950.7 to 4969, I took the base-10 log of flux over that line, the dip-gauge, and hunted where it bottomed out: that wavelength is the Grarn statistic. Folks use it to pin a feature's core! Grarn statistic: 4951.85 angstrom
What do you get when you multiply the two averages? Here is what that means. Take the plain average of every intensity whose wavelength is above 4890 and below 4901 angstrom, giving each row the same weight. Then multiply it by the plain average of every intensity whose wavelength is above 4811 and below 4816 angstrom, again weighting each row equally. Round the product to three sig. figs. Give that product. 119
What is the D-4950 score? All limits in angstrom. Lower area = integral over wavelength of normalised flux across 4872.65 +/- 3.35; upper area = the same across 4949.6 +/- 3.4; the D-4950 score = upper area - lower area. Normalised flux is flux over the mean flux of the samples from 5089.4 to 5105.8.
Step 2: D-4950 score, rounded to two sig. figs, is 2.6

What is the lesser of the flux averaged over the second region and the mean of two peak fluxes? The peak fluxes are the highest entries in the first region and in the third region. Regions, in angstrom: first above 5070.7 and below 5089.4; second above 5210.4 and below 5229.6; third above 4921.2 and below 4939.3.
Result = 11.74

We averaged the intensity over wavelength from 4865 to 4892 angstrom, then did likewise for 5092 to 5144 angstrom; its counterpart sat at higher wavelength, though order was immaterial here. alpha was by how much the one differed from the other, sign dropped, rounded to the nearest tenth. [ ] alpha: 4.1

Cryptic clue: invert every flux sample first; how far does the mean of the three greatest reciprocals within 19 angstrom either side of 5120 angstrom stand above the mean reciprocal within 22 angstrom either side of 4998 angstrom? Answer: 0.003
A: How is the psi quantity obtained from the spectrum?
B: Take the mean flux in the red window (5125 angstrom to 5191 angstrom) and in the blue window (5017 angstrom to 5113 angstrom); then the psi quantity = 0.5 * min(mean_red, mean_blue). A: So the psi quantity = 6.07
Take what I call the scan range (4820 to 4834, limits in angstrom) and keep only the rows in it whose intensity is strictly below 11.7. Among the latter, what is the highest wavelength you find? 4832.46 angstrom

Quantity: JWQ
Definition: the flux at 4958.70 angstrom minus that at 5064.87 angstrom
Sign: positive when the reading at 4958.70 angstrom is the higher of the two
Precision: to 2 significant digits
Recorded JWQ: -0.13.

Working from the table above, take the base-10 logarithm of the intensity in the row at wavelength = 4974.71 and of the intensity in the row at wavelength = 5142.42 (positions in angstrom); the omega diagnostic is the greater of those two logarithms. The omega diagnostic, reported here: 1.098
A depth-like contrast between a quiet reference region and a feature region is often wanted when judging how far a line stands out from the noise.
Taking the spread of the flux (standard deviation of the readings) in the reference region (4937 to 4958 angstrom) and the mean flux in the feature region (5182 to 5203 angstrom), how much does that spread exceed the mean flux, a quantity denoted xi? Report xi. -11.8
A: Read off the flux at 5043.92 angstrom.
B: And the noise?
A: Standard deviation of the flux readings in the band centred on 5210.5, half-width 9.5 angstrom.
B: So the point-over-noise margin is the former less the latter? 12.5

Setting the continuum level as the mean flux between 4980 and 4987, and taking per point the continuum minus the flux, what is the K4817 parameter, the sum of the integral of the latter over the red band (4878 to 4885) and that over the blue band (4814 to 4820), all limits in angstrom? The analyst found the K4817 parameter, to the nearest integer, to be 36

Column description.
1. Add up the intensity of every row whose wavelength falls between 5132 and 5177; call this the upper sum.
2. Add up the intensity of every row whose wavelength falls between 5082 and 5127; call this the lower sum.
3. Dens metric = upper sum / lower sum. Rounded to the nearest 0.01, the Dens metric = 0.98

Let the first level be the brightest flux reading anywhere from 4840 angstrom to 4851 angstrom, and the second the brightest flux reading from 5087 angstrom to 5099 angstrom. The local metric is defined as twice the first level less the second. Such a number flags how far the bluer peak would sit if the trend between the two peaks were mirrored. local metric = 6.0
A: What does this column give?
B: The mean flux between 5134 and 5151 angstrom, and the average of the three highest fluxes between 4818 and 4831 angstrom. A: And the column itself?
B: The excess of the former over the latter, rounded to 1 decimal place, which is 1.0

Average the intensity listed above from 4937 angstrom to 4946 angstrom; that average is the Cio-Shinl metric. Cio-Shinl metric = 12.3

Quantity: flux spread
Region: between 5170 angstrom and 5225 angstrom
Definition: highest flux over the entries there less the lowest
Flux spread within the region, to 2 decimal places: 0.38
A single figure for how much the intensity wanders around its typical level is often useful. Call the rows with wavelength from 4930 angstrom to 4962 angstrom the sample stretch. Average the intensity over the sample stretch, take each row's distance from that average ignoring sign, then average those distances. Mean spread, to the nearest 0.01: 0.13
